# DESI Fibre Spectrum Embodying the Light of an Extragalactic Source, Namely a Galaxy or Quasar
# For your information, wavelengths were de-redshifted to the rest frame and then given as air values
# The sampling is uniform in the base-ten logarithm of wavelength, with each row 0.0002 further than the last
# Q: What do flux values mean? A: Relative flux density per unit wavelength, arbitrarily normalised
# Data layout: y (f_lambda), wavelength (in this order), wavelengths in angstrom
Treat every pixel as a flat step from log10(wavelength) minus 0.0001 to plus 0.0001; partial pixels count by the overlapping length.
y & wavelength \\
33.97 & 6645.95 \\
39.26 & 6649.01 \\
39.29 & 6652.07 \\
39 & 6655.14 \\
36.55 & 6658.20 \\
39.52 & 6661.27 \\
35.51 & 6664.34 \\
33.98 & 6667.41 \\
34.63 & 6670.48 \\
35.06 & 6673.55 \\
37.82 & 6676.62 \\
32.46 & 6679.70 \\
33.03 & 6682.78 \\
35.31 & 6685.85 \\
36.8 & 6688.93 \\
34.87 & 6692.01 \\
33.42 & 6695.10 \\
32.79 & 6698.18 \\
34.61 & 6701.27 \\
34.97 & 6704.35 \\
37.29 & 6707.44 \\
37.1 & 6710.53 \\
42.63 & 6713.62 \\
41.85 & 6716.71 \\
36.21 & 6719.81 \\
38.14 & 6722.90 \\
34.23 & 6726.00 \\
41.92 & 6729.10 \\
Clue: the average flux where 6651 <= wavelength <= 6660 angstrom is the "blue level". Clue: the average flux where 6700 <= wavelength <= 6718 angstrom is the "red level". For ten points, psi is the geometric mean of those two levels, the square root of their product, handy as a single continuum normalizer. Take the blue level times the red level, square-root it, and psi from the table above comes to 38.2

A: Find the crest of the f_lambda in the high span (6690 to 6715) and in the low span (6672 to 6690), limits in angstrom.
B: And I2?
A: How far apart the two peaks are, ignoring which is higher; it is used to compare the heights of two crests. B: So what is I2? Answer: 4.8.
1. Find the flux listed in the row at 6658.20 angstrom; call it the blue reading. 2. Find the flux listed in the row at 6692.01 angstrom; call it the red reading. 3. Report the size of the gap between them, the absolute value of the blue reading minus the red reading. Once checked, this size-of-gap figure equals 1.7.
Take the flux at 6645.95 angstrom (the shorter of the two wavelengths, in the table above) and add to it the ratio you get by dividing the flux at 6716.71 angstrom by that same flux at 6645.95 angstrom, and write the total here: 35.2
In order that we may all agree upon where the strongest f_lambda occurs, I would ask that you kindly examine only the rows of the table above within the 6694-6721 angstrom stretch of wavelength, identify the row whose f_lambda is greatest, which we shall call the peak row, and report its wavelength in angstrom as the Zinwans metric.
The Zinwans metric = 6713.62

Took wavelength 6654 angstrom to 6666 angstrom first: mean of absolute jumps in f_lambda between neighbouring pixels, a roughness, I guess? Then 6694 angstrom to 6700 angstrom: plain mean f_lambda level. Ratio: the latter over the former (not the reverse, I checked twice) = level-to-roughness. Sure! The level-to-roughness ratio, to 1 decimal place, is 10.5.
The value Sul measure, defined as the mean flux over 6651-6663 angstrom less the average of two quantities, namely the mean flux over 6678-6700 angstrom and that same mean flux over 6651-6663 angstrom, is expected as 2.2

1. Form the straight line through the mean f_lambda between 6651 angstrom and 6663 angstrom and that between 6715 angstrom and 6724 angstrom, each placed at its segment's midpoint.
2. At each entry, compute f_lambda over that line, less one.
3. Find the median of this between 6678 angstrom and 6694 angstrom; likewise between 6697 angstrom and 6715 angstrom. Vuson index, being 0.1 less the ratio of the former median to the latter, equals -1.3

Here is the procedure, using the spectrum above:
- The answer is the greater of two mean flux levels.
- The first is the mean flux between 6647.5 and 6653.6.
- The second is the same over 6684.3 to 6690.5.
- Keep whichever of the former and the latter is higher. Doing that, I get 39.3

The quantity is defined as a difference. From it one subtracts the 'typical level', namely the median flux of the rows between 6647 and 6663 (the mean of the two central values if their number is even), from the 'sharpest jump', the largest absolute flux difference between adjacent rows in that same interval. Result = -36.3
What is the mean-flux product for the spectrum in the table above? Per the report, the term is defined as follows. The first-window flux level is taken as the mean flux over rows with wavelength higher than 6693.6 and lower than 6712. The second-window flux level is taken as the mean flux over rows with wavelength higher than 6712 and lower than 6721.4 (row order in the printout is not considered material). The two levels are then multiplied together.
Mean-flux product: 1409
